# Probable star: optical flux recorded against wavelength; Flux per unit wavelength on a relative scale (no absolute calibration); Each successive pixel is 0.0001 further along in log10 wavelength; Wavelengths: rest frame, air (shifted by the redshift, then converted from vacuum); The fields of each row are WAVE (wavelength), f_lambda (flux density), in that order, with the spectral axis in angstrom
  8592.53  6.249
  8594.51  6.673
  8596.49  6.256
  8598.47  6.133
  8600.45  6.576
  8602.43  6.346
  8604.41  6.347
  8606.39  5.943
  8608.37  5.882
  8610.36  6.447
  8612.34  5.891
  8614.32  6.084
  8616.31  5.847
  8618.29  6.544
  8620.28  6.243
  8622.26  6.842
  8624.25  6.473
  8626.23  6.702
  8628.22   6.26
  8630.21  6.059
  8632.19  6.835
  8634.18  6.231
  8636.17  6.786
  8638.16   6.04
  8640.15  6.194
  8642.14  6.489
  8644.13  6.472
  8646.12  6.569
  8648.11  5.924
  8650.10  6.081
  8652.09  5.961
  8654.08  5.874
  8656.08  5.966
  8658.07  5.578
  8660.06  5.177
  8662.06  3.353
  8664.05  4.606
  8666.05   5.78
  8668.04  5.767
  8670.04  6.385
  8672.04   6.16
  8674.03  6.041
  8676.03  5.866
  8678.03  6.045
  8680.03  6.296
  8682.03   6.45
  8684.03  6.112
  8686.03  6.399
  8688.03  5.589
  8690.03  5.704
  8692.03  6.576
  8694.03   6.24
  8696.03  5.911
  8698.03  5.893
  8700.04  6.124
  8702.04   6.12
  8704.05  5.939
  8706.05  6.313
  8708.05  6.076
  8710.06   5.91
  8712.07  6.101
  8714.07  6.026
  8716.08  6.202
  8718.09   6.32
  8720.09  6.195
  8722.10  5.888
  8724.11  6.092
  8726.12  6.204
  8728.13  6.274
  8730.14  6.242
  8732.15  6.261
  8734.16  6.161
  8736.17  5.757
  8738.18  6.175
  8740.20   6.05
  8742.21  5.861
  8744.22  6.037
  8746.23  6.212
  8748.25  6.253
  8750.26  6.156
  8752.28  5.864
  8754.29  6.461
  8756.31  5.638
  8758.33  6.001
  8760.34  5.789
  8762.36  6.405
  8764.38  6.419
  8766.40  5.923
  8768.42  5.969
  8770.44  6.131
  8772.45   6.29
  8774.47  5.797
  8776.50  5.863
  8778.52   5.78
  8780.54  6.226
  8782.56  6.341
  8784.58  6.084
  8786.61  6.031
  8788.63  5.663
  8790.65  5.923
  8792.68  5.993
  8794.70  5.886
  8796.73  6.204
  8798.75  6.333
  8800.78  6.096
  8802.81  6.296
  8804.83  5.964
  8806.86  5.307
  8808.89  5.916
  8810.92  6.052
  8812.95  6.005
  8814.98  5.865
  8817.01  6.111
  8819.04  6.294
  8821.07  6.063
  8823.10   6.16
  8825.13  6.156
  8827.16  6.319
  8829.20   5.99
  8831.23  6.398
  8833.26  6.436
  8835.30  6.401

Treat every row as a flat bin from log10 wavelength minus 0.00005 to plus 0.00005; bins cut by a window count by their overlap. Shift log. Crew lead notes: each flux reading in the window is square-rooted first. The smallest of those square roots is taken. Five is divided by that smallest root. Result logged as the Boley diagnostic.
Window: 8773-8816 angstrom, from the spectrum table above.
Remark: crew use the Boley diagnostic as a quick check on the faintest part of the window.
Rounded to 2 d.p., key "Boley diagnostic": 2.17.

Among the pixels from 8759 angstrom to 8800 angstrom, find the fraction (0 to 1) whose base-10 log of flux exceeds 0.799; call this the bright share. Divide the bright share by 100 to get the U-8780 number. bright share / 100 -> 0.0020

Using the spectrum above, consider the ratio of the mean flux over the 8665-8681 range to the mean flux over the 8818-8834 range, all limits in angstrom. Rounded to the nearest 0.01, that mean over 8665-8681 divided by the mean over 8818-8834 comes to 0.97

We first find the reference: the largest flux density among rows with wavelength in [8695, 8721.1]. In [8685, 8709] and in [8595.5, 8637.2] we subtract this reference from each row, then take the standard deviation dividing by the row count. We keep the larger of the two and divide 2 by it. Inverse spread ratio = 6.5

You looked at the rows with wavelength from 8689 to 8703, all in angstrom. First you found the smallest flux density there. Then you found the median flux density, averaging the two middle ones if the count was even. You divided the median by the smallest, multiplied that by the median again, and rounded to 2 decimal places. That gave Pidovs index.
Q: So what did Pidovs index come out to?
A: 6.57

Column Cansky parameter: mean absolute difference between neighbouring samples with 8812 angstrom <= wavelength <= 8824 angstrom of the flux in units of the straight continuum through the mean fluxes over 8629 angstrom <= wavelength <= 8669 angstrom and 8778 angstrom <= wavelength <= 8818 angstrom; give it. 0.030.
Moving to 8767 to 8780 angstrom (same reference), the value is 0.032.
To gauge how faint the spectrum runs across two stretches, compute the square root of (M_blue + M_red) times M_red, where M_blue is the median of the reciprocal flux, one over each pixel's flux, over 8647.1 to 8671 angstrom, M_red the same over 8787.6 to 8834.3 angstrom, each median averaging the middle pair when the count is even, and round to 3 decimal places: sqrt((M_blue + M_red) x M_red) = 0.236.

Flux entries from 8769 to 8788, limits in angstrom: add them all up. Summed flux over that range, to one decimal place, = 54.5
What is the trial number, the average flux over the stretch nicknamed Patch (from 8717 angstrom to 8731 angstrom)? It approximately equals 6.17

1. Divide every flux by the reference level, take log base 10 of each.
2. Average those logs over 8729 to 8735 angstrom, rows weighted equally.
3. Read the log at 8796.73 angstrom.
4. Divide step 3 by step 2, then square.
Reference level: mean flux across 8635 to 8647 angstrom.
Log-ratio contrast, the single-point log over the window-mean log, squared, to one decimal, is 1.2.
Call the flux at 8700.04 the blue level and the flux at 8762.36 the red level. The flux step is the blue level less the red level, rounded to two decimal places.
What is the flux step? -0.28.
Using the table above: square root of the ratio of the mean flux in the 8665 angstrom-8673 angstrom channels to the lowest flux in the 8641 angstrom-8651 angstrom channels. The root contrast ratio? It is 1.01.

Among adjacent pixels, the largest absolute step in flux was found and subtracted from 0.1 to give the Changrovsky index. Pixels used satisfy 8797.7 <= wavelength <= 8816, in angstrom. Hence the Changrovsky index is -0.56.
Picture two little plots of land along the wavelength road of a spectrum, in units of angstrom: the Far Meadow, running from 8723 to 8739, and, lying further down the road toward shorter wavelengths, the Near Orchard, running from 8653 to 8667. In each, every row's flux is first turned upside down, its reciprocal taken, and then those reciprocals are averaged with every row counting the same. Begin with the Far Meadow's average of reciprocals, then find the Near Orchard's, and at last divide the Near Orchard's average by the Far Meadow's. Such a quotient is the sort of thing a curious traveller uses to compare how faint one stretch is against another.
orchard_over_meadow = 1.23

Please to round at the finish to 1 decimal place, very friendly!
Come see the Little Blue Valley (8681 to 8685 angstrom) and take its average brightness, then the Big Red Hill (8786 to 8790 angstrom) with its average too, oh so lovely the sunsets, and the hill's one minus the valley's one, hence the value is -0.4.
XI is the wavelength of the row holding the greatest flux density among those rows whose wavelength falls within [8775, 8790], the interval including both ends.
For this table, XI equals 8782.56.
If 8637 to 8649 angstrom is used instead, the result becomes 8646.12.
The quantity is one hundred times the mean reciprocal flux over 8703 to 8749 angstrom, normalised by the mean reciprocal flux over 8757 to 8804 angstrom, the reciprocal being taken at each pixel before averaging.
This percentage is 99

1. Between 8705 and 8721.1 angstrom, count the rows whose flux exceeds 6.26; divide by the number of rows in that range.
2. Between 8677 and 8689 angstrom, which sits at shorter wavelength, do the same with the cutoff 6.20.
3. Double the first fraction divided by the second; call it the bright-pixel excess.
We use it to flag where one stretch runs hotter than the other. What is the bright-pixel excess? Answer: 1.00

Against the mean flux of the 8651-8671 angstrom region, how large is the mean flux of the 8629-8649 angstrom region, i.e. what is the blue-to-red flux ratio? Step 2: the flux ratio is 1.17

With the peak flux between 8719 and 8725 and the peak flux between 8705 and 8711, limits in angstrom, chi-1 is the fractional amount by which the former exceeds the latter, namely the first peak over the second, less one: -0.019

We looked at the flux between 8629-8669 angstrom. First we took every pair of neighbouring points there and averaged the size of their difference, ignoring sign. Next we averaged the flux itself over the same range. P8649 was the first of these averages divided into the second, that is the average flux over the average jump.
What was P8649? 12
